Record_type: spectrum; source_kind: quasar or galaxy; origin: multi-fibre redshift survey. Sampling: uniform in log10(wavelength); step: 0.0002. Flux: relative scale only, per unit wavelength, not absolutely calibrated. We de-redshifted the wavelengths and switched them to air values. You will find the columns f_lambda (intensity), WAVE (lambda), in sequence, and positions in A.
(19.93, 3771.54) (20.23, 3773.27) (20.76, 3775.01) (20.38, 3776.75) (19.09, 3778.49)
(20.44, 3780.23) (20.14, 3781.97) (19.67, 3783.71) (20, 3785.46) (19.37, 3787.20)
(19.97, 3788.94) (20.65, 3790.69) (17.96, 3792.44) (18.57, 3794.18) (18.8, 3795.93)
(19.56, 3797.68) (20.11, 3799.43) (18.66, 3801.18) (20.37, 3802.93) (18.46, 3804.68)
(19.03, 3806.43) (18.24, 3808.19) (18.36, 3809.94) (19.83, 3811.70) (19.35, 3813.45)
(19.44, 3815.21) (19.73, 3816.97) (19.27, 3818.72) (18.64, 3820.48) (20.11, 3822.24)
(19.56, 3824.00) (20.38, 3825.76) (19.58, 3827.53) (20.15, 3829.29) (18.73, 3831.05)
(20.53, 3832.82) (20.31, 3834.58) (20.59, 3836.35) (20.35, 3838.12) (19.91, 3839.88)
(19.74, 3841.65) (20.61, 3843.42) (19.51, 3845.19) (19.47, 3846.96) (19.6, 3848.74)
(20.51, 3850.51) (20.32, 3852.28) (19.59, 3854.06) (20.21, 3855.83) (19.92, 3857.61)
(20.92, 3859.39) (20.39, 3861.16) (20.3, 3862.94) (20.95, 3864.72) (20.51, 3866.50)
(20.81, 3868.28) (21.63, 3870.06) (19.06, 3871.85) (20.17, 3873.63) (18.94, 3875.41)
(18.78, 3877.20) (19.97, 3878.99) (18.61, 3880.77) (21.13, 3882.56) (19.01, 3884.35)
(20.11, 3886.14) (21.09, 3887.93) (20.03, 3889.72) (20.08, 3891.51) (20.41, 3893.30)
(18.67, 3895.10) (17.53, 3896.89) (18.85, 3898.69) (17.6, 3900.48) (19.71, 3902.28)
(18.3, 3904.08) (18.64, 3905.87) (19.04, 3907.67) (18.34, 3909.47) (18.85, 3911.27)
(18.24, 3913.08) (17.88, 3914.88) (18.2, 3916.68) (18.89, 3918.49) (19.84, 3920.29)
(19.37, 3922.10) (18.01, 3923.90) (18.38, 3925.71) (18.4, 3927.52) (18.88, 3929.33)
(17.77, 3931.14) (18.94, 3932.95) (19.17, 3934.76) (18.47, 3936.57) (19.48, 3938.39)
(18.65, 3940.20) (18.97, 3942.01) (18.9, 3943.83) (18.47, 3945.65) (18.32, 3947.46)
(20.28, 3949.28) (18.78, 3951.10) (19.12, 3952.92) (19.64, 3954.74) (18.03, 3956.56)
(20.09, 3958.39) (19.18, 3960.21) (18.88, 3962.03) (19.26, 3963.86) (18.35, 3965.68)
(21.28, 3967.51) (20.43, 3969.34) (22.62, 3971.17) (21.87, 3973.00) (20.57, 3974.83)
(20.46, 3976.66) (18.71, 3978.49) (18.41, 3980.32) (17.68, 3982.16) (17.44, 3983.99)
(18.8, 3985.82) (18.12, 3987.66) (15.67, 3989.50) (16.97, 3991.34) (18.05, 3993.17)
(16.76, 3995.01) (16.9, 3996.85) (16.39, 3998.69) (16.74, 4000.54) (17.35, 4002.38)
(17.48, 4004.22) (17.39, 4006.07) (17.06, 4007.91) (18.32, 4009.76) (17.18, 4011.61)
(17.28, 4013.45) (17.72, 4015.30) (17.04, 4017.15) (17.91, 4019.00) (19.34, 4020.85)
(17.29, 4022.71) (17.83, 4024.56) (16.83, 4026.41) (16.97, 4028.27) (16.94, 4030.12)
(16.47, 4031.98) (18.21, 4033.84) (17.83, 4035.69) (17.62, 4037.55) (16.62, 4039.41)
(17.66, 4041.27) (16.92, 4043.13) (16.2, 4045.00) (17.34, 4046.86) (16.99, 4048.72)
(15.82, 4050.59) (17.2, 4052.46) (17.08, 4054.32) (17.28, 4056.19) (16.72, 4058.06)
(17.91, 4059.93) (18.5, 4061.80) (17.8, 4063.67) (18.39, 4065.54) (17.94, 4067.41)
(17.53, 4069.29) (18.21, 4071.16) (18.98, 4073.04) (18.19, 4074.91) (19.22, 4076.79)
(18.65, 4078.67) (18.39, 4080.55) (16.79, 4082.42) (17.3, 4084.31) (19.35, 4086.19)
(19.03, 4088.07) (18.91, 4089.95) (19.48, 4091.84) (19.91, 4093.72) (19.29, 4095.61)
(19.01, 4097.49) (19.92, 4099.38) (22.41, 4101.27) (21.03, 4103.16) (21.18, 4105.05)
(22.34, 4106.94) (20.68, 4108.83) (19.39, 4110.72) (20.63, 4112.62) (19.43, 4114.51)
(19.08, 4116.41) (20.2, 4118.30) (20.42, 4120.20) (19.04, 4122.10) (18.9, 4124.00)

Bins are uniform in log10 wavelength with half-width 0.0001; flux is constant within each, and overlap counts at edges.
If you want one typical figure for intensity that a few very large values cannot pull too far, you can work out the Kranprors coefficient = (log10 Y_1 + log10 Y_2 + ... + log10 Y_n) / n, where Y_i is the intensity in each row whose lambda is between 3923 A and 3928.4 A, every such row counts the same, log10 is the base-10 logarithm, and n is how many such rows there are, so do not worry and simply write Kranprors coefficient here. 1.26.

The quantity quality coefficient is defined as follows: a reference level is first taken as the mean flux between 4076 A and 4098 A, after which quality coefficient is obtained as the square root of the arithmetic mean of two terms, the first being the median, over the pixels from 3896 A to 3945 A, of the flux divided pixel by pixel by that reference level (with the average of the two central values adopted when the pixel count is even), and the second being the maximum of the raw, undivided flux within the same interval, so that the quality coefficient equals 3.23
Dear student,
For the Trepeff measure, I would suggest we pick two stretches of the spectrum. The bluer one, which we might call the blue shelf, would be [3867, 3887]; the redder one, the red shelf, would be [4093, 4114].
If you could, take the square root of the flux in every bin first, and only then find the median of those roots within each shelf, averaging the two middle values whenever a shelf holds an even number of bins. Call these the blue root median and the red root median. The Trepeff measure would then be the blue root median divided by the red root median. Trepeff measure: 0.98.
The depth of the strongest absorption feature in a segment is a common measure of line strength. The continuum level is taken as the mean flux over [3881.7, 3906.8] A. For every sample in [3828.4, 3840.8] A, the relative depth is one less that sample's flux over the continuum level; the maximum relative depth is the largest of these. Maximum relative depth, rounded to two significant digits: 0.033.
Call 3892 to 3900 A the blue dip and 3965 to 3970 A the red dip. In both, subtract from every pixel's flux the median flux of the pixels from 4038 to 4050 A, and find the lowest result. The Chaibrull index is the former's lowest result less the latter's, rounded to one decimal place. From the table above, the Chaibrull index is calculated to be -0.8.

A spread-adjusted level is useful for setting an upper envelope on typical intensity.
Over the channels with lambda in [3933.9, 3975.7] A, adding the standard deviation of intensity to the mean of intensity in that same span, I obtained 20.7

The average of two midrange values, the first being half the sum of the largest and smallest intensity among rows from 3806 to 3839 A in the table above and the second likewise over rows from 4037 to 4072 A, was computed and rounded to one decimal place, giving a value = 18.3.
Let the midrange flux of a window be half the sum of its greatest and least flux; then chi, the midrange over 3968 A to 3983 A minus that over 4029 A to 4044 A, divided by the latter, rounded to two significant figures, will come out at 0.16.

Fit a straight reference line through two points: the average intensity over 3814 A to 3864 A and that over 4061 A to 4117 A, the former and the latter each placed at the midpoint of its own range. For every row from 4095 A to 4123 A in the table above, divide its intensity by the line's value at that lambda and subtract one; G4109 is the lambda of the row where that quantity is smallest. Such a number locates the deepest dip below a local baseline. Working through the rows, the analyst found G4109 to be 4097.49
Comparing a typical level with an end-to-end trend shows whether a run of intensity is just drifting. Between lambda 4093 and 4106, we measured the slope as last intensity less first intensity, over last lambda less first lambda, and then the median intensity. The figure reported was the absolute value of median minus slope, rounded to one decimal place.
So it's 19.8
